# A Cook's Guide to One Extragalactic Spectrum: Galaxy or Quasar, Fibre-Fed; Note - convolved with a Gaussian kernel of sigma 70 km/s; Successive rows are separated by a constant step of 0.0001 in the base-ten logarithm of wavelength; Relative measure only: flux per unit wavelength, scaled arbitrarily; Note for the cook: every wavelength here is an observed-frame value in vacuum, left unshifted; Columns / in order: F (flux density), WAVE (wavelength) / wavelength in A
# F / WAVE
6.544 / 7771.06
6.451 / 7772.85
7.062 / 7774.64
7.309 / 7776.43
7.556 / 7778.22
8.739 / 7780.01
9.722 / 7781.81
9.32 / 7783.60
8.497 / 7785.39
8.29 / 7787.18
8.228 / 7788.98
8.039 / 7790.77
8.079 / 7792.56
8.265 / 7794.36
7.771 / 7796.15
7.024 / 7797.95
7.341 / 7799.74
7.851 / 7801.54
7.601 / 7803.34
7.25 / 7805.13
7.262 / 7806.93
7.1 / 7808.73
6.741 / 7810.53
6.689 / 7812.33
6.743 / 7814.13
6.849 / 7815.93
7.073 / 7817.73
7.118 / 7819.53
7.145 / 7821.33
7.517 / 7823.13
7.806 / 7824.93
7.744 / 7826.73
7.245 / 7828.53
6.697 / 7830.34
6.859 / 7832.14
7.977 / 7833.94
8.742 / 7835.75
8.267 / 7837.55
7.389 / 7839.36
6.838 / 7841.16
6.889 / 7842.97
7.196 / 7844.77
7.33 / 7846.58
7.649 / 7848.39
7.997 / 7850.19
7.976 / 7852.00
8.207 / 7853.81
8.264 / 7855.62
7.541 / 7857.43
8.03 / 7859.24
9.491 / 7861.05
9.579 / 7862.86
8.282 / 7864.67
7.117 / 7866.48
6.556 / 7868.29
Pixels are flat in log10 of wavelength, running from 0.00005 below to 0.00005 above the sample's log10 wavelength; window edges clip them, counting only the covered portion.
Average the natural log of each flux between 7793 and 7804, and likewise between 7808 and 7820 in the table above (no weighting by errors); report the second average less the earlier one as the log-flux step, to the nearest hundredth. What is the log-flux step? -0.10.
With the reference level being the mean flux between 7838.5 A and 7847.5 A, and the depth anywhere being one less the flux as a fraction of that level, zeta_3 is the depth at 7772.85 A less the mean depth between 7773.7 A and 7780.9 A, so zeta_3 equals 0.17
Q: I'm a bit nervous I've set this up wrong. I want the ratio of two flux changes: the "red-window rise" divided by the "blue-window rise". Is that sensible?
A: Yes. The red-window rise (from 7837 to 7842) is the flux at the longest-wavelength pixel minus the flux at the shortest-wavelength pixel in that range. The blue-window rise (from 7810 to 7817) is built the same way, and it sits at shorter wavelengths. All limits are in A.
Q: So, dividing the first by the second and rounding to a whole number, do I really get -13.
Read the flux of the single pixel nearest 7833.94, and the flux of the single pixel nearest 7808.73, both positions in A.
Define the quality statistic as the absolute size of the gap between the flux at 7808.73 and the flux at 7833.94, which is 0.9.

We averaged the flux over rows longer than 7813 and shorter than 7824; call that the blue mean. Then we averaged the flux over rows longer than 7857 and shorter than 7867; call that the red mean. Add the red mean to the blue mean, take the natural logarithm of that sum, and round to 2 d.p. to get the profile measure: 2.74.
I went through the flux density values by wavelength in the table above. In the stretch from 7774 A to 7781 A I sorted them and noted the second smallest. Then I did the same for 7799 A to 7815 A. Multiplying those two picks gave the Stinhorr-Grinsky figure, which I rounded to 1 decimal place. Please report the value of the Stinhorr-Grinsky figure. 49.3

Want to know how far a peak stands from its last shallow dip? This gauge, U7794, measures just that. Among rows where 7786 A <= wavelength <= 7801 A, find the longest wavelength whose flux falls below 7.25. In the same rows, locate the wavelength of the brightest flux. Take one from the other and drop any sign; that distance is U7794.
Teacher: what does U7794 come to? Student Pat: 10.8 A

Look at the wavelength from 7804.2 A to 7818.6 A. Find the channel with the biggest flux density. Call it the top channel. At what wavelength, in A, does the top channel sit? 7806.93 A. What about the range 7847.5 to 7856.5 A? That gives 7855.62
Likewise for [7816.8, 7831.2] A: 7824.93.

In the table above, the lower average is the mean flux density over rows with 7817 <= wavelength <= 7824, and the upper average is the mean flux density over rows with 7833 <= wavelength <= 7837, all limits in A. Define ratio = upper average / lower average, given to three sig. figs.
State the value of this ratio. 1.16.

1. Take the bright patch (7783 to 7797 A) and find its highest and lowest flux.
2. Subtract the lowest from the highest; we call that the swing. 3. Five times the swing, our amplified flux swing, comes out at 8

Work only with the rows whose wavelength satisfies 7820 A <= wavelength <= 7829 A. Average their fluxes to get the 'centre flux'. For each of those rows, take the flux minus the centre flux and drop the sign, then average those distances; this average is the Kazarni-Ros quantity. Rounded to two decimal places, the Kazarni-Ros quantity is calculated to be 0.24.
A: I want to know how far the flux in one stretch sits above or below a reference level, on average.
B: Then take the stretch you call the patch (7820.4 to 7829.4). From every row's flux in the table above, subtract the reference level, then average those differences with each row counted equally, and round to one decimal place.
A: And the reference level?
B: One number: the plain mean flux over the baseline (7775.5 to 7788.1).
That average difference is -1.0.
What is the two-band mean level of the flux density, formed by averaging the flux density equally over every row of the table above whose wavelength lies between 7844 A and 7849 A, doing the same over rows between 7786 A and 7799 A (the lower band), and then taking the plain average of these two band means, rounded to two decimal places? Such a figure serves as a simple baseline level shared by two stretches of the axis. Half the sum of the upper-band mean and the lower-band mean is 7.67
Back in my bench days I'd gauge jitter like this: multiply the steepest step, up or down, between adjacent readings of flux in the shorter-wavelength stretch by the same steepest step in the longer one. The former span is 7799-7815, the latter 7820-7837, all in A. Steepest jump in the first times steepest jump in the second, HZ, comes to 0.57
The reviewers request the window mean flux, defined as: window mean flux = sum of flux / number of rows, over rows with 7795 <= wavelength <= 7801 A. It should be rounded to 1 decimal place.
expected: 7.4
